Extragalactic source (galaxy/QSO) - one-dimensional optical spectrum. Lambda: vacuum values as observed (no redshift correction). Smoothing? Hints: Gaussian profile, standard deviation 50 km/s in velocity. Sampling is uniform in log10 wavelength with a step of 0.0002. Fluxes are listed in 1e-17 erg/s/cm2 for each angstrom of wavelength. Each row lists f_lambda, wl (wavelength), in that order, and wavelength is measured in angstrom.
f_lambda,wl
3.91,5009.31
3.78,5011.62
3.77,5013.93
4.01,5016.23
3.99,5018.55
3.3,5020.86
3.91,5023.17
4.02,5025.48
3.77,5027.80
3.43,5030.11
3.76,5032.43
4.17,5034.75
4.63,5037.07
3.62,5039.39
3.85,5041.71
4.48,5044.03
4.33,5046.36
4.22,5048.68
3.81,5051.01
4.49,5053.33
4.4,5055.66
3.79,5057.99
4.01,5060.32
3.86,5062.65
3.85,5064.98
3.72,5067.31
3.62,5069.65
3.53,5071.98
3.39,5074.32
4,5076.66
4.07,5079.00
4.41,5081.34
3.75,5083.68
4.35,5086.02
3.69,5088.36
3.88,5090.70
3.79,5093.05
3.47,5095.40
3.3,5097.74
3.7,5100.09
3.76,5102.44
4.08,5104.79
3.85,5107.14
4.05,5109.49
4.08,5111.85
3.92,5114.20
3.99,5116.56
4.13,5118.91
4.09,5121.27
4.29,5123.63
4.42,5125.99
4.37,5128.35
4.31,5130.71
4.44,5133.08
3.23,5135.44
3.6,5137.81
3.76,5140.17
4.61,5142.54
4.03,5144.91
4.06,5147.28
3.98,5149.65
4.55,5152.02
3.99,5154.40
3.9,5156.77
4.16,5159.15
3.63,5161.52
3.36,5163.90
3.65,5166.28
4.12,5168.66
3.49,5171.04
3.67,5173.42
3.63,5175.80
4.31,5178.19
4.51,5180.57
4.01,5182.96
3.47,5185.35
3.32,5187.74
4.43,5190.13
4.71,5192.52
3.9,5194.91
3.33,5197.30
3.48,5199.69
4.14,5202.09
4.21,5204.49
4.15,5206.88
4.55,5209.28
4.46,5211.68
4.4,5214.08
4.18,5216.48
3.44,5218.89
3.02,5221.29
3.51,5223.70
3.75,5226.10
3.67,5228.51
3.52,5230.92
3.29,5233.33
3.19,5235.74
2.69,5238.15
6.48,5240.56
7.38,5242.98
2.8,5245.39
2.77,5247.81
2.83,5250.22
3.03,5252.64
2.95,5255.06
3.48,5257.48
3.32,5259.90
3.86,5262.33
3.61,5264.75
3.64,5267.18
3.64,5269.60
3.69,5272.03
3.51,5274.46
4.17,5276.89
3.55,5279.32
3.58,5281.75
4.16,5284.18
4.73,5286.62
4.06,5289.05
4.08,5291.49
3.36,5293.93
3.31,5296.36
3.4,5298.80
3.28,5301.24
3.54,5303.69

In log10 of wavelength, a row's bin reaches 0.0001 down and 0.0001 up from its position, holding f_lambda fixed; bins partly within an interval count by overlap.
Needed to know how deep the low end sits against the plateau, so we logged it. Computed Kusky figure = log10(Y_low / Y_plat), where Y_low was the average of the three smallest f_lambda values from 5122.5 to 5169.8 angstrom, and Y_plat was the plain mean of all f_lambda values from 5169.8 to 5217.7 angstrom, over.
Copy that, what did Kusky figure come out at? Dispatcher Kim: -0.07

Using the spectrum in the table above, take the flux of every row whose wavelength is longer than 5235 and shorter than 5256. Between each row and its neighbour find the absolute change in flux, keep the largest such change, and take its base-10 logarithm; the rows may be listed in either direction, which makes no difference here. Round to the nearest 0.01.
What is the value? 0.66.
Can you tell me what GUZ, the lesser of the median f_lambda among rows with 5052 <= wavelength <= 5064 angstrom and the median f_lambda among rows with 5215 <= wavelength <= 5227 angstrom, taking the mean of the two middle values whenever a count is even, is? 3.5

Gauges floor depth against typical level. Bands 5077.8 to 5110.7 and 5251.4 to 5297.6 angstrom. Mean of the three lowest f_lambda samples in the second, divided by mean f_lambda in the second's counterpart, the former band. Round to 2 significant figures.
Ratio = 0.80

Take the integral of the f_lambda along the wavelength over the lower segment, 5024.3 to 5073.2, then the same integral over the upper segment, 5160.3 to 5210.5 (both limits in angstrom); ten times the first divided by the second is 9.89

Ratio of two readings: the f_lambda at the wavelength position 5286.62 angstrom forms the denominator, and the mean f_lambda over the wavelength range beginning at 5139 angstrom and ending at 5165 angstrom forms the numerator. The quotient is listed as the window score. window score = 0.85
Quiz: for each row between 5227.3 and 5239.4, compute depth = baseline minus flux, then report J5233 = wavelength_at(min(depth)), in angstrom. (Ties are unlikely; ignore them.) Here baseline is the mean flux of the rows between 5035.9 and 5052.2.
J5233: 5228.51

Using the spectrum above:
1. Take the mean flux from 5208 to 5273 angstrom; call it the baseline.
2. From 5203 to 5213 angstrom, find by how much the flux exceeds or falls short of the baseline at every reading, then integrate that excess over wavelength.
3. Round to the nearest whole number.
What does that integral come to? 6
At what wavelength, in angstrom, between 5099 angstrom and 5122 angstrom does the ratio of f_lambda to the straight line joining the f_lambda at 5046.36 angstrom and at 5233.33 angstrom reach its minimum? 5100.09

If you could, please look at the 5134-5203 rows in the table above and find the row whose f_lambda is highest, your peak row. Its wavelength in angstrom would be 5192.52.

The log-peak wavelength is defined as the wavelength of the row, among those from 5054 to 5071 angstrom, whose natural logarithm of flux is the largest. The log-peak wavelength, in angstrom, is 5055.66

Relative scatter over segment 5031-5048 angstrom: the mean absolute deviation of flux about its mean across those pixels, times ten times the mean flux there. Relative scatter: 13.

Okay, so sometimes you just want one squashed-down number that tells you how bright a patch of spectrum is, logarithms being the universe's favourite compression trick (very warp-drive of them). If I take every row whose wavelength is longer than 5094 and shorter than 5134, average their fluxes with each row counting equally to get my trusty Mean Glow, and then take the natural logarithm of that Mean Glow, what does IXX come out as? 1.39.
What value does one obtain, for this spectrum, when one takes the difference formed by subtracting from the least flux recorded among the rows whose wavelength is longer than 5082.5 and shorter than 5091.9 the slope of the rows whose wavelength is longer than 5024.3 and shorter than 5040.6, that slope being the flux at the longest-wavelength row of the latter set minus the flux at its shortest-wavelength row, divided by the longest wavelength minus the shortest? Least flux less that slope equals 3.72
